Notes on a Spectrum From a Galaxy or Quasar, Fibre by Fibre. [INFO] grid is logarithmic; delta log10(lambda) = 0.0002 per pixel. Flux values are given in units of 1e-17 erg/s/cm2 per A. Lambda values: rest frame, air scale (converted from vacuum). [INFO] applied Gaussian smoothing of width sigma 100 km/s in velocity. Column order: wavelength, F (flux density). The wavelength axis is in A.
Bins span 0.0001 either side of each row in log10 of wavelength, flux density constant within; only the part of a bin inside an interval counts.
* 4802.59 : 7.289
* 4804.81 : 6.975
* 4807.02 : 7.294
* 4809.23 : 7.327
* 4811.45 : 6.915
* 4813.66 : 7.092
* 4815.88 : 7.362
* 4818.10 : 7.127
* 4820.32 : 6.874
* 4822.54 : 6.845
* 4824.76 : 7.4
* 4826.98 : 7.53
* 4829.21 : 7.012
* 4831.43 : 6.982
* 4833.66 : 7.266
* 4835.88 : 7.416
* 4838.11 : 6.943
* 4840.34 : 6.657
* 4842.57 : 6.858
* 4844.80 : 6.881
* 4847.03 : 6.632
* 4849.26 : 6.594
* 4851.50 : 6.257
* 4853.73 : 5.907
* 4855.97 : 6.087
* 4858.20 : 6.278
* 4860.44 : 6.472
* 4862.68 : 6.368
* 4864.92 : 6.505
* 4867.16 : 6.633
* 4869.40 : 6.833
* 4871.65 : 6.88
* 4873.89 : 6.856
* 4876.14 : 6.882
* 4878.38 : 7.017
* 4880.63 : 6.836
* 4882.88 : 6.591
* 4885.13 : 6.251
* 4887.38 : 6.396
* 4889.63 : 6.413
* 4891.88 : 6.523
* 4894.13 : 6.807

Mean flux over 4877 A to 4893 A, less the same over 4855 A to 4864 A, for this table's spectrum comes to 0.27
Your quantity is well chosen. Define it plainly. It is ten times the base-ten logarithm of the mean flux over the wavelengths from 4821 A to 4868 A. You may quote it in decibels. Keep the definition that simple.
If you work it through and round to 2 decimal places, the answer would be 8.29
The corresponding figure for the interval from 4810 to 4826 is 8.51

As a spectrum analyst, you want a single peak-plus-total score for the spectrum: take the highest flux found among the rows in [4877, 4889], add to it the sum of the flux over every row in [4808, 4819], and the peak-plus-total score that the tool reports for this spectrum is 42.8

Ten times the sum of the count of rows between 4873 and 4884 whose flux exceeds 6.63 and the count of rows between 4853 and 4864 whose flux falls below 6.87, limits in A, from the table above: 90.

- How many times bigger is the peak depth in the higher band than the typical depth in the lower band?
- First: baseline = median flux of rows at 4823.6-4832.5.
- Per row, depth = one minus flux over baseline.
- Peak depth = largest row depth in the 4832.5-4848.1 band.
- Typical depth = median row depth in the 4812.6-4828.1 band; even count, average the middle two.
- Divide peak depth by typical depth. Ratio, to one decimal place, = 7.3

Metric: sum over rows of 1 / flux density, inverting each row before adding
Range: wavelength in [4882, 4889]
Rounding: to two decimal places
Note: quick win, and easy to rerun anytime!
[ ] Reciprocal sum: 0.47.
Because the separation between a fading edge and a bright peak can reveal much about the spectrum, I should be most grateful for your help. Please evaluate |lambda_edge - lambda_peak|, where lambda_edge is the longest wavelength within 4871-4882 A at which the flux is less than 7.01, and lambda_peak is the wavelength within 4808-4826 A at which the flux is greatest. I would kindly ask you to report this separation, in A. 55.9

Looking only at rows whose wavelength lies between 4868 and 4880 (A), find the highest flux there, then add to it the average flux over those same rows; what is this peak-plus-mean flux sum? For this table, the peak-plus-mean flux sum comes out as 13.9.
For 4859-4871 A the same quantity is 13.4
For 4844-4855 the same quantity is 13.3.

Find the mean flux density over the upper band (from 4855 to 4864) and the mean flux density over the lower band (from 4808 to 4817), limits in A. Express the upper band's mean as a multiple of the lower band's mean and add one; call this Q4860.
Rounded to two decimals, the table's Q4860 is 1.88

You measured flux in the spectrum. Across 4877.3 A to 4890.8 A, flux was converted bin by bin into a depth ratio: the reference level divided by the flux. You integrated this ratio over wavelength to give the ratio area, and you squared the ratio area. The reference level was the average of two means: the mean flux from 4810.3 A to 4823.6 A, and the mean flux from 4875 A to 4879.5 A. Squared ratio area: 206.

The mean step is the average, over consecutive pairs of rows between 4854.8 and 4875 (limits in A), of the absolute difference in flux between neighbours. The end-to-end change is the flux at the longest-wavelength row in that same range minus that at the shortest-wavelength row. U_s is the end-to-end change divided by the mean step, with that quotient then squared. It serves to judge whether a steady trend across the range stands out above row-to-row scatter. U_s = 36.0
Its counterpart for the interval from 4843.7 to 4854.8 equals 16.0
